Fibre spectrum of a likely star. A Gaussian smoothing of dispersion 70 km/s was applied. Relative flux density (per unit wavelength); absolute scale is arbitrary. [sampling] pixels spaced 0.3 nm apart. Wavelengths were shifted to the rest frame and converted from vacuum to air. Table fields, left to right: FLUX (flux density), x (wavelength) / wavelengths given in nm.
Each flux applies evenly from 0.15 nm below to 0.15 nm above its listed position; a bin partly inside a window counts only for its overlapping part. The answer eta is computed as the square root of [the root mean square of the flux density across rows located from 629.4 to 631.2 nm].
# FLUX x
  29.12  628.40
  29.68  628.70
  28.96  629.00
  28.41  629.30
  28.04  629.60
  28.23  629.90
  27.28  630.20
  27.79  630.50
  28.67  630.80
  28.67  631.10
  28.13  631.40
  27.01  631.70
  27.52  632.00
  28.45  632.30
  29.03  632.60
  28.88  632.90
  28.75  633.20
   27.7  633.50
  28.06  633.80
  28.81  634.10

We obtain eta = 5.30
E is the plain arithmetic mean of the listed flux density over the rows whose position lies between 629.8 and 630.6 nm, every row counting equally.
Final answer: 27.8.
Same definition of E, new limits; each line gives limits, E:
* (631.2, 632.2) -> 27.6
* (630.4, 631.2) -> 28.4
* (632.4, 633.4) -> 28.9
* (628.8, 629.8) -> 28.5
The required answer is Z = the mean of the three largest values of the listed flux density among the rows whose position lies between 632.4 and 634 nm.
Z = 28.9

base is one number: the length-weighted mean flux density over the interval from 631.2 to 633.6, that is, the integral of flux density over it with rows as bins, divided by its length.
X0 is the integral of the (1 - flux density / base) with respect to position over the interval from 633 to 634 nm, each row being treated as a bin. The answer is 0.00 nm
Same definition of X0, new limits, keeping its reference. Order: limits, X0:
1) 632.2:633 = -0.02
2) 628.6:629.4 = -0.02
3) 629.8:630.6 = 0.01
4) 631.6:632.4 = 0.02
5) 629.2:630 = 0.00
